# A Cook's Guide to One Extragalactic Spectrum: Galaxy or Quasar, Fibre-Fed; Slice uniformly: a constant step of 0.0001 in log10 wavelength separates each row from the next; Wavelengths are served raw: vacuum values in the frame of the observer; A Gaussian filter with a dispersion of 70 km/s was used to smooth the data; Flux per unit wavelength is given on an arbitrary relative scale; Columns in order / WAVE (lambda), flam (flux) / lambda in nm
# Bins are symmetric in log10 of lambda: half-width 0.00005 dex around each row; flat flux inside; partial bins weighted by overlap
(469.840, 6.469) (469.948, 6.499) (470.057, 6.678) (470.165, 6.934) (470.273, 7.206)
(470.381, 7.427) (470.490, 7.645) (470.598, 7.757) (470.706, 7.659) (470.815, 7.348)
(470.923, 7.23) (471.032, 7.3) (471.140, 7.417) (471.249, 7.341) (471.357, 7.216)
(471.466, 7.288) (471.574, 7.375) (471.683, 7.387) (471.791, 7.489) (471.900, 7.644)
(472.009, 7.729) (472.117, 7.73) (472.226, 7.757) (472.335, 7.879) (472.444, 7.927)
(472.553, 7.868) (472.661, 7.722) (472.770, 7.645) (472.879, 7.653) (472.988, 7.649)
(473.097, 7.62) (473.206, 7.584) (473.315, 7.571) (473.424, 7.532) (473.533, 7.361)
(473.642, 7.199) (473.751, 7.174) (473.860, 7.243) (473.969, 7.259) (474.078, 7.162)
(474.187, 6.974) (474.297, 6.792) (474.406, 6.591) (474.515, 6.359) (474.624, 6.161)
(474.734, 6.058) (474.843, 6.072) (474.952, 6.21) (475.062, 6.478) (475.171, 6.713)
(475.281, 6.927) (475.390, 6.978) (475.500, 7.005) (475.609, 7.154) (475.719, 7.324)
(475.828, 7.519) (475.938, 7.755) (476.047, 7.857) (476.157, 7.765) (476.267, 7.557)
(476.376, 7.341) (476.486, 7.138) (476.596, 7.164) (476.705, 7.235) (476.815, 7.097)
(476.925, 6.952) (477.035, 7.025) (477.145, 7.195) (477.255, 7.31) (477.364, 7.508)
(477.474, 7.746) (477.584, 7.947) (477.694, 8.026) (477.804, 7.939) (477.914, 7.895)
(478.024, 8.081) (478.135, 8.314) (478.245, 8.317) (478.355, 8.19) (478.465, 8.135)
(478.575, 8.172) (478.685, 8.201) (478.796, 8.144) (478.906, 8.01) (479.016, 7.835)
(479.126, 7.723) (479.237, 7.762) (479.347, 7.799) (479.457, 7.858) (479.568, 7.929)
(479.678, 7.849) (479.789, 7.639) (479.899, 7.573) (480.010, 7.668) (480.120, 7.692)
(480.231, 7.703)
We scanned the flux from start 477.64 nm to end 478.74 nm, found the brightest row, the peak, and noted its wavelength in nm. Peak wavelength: 478.245 nm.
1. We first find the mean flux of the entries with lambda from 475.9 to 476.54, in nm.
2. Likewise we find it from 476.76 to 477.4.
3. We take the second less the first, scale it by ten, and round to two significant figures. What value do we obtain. -3.9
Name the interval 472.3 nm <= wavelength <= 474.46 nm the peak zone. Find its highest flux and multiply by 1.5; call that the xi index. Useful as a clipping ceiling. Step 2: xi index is 11.9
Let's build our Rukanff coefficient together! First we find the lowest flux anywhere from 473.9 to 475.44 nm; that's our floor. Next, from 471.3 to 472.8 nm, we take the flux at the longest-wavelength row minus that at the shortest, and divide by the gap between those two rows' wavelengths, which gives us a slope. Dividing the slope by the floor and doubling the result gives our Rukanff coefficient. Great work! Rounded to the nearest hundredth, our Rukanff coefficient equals 0.10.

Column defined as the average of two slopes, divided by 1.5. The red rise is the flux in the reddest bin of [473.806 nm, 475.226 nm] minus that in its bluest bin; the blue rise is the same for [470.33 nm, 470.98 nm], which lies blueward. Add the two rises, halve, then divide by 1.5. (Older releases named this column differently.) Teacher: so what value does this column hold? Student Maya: -0.24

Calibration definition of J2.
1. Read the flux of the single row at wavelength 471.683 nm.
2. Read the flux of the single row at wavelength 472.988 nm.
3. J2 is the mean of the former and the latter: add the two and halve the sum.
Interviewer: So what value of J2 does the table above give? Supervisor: 7.52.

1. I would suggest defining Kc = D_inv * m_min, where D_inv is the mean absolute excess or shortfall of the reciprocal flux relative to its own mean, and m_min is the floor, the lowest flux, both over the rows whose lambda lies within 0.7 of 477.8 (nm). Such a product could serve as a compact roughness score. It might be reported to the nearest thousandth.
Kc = 0.033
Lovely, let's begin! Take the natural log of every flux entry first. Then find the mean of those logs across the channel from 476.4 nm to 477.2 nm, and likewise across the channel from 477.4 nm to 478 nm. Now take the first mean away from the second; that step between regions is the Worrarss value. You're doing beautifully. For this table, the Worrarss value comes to 0.11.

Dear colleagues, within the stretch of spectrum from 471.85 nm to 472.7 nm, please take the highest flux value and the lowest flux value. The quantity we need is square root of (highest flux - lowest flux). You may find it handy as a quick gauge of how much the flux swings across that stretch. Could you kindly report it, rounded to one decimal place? 0.5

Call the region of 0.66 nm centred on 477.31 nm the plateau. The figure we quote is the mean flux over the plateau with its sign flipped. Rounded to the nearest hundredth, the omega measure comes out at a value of -7.46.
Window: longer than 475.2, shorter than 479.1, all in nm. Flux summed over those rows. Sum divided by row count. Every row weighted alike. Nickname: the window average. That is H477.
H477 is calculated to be 7.62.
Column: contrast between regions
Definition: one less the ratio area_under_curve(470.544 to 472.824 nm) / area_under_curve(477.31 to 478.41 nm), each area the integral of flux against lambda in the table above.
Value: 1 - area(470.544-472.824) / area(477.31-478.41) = -1.0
